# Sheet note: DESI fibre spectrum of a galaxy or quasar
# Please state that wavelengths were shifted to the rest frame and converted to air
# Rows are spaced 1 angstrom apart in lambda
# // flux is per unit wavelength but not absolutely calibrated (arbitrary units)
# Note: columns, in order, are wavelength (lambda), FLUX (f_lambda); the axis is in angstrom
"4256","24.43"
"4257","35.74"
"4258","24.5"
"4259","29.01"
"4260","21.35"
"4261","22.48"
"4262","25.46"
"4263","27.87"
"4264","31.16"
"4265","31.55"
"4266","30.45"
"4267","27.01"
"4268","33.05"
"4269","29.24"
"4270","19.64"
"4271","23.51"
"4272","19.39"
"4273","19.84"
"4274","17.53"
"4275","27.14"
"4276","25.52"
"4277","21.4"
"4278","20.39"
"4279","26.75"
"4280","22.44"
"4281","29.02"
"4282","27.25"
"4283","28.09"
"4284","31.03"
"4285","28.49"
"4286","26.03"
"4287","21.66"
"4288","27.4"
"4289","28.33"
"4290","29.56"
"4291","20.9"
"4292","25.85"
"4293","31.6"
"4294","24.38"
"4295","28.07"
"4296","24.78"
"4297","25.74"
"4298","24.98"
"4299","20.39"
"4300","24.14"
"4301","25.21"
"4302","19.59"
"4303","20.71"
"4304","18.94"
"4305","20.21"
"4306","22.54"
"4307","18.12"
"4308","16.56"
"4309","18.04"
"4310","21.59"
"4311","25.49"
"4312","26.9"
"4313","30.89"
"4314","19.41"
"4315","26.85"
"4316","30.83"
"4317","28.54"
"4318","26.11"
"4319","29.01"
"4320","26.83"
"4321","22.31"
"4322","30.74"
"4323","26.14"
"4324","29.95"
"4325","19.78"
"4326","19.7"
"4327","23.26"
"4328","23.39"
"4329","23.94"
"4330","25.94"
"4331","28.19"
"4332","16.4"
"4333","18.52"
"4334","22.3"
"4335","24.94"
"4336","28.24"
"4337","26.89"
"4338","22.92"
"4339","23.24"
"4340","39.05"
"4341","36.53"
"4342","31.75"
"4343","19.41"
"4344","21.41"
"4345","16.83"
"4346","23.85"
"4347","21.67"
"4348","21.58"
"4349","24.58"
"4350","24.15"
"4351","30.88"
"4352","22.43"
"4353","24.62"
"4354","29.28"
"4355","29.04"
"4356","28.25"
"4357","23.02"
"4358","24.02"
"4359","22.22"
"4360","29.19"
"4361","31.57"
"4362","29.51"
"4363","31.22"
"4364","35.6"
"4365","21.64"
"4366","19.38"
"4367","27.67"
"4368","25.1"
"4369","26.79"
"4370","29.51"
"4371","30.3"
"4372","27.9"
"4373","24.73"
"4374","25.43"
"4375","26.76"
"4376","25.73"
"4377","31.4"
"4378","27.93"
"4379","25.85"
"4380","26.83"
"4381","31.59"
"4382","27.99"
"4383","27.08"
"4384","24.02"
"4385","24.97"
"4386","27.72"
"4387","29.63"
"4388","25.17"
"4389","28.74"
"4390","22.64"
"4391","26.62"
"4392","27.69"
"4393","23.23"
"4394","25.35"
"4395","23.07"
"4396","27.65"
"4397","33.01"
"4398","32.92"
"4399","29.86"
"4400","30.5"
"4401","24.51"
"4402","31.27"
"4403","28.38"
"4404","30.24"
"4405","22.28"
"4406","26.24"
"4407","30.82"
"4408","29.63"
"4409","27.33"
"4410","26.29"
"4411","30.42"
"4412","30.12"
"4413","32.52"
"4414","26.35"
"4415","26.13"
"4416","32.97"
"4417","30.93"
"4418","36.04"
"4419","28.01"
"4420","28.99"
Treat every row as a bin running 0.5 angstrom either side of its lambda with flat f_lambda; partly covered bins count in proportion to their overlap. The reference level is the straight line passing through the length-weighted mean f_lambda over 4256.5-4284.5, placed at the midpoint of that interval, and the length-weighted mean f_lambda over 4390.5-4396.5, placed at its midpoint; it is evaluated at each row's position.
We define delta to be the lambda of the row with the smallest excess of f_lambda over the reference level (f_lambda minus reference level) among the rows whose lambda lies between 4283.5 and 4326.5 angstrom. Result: 4308 angstrom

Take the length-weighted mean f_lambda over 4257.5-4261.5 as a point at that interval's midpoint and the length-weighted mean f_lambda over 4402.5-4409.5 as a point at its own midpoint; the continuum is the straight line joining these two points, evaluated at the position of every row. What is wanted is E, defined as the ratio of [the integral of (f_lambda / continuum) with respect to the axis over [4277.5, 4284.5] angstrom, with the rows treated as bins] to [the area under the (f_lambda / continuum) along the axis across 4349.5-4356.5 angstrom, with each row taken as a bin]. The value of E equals 1.05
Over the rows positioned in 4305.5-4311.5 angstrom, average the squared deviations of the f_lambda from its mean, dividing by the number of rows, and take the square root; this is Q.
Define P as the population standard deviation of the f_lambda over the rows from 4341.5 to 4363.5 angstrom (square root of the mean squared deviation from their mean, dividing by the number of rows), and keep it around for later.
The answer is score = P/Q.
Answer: 1.4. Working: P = 4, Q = 3.1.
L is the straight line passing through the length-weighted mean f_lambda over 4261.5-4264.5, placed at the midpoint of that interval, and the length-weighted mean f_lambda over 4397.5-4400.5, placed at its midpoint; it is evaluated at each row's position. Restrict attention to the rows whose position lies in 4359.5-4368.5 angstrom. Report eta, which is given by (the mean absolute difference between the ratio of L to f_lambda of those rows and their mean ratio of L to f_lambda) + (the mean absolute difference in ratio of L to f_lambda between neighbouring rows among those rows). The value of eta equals 0.38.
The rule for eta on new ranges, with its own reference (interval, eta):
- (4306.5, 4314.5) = 0.46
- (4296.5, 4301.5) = 0.23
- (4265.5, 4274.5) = 0.44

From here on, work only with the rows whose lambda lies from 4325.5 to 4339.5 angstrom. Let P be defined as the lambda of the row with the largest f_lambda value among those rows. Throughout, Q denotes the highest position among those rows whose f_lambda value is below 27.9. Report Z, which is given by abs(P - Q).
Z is 3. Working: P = 4336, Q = 4339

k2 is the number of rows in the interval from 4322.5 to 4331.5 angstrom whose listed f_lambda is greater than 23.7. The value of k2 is 5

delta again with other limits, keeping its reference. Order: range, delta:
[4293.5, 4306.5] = 4304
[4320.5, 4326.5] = 4326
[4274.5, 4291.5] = 4278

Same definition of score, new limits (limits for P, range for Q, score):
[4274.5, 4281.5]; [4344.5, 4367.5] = 0.7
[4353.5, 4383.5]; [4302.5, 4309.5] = 1.8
